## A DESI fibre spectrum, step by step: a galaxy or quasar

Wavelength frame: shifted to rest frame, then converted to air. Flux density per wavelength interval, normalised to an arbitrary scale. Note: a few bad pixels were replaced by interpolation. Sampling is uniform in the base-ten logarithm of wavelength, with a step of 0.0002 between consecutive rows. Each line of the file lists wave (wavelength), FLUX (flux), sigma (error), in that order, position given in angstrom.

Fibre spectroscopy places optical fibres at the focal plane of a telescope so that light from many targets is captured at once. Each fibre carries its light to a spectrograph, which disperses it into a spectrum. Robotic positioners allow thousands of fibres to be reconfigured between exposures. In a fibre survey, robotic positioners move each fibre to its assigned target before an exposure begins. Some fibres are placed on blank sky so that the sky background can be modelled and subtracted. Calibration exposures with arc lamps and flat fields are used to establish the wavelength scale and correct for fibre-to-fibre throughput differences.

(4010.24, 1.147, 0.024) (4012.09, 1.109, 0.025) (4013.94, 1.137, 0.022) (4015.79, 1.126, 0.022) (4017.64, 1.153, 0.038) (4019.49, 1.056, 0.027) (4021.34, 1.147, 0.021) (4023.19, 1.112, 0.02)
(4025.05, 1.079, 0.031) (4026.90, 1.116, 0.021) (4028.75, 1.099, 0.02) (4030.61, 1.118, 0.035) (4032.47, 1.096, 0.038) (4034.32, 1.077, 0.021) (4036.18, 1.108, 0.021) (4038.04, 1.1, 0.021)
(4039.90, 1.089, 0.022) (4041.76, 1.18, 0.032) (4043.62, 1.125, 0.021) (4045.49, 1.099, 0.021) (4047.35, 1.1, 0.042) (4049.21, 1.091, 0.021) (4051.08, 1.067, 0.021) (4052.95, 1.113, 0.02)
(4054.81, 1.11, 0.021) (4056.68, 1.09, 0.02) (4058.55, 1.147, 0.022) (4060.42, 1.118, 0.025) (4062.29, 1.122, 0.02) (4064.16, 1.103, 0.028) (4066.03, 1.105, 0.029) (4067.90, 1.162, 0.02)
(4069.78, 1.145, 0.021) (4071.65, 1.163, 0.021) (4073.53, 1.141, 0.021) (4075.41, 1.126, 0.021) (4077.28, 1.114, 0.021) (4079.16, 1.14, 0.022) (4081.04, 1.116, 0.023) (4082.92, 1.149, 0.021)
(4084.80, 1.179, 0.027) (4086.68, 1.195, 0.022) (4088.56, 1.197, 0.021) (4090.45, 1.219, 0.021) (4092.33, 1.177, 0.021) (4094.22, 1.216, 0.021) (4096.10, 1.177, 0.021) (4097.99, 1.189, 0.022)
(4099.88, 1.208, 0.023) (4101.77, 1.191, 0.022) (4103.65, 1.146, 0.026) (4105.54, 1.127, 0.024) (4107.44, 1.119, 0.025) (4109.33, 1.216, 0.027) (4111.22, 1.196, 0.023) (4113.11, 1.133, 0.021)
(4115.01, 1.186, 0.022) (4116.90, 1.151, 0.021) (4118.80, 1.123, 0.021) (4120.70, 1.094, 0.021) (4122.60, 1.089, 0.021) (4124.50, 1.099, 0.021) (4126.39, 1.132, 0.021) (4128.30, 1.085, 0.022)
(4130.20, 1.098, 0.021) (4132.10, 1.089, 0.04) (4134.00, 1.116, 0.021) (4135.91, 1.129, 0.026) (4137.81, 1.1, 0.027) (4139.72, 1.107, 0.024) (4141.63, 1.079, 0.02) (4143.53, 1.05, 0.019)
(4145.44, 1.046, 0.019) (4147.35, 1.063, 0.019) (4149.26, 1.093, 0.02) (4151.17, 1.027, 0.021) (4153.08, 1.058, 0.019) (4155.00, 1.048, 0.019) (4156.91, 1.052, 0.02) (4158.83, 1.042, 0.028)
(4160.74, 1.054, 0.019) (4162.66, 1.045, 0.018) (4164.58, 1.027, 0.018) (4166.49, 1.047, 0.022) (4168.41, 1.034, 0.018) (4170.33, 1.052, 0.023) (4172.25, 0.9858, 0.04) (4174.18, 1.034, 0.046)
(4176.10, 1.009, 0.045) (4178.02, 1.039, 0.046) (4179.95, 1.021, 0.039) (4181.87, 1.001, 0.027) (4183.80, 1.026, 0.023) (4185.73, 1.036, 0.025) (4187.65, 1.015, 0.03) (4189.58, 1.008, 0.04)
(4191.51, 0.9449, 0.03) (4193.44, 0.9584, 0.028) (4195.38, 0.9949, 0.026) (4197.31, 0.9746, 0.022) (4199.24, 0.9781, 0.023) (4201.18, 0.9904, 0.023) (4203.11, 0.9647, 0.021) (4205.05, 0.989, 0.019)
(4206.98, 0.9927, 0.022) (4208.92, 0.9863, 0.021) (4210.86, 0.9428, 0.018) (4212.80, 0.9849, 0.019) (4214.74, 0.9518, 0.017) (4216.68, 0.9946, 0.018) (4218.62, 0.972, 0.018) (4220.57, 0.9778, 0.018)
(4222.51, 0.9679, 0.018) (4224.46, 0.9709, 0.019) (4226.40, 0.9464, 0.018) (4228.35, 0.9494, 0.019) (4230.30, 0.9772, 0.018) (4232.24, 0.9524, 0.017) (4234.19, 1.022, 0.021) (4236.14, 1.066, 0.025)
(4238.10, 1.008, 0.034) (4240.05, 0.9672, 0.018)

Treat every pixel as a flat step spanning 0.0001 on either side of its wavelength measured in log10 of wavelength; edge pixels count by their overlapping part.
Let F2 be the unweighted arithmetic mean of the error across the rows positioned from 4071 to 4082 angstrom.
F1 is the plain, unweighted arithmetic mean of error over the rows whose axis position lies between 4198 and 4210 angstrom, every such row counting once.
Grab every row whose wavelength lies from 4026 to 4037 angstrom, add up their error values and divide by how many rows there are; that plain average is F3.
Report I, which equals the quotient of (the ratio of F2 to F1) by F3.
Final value 38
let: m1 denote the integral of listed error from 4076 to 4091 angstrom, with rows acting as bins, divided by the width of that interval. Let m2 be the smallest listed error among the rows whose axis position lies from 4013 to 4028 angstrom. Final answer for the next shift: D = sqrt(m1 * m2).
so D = 0.0211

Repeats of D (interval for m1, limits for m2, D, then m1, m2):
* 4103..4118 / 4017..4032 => 0.0217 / 0.0235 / 0.0200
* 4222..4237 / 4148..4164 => 0.0187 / 0.0194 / 0.0180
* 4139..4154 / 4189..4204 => 0.0205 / 0.0201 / 0.0210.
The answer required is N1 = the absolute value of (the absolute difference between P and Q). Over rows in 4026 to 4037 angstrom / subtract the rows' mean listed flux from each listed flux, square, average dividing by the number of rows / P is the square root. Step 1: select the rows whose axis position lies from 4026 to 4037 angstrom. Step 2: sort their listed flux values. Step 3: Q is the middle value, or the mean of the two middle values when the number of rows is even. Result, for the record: 1.09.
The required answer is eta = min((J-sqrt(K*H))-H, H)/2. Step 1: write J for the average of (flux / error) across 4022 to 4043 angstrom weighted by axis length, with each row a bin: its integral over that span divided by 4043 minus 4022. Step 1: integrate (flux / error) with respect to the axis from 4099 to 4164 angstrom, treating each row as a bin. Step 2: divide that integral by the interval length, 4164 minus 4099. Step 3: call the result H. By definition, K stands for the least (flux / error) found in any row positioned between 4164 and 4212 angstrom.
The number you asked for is -19.1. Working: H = 51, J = 46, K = 22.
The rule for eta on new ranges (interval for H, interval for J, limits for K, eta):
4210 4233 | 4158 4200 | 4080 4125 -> -31.6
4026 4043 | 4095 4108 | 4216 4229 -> -21.6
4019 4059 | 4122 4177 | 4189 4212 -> -17.2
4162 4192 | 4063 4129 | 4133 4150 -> -12.2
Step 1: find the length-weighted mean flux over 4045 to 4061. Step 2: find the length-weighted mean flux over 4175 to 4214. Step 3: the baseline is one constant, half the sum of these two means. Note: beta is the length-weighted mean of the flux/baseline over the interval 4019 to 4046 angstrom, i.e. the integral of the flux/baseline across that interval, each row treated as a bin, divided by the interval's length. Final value 1.06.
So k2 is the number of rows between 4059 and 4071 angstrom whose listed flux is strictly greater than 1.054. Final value 6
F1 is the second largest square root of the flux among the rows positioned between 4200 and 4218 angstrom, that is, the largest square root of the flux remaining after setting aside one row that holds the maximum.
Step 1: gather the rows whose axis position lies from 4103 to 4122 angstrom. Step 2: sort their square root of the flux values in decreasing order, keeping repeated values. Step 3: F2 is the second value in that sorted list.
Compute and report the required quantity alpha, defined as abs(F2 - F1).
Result 0.10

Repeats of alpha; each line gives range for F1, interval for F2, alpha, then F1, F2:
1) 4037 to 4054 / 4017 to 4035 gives 0.01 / 1.06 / 1.07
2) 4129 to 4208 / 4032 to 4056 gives 0.00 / 1.06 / 1.06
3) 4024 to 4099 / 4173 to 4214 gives 0.08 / 1.10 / 1.02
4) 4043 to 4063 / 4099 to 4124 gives 0.04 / 1.06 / 1.10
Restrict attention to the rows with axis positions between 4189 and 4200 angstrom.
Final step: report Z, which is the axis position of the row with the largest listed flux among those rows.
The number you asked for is 4189.58 angstrom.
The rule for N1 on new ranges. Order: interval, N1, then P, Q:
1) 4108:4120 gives 1.13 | 0.0340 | 1.17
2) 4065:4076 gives 1.12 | 0.0202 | 1.14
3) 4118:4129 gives 1.08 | 0.0176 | 1.10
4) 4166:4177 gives 1.01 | 0.0229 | 1.03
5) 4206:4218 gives 0.97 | 0.0204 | 0.99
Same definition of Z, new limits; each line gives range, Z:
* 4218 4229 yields 4220.57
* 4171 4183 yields 4178.02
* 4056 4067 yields 4058.55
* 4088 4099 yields 4090.45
